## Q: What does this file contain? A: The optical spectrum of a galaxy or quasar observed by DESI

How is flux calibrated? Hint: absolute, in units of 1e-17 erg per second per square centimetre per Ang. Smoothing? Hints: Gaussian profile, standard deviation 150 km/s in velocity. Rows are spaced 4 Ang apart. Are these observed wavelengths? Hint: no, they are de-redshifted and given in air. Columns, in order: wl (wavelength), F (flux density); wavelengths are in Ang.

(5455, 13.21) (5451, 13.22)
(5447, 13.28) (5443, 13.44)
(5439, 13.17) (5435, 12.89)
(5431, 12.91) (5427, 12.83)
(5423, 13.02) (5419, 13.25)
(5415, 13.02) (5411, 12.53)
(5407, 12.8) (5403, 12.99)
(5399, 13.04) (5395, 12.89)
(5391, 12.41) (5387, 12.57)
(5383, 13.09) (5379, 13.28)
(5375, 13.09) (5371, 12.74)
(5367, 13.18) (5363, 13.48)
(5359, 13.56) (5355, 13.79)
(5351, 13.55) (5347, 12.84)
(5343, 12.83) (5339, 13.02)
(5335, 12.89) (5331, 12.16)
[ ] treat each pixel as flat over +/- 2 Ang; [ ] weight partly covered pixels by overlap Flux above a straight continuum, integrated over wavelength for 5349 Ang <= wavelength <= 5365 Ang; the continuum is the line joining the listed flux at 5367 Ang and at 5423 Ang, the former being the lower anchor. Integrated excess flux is 6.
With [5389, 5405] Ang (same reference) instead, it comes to -4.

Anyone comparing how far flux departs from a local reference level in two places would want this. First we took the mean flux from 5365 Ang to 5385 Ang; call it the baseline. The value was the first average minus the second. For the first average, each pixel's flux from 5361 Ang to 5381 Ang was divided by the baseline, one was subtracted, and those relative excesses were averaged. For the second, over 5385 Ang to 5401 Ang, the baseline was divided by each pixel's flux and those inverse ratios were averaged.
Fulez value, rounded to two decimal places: -1.02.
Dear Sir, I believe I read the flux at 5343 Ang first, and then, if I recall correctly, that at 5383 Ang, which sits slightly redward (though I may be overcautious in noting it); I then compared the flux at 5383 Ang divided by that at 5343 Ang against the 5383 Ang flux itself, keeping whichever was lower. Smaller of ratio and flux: 1.02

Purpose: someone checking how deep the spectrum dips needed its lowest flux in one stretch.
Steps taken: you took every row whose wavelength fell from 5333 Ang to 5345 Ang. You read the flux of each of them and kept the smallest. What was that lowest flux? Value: 12.83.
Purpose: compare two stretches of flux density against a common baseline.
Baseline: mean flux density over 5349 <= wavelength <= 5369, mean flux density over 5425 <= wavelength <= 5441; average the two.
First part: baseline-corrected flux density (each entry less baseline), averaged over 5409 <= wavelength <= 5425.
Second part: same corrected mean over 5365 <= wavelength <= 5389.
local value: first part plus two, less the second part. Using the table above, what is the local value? 2.0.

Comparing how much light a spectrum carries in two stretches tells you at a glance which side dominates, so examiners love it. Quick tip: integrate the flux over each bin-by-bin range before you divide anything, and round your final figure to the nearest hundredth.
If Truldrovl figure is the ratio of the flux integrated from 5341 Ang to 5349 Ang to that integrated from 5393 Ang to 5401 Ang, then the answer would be 0.99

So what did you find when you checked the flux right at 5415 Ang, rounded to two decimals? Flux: 13.02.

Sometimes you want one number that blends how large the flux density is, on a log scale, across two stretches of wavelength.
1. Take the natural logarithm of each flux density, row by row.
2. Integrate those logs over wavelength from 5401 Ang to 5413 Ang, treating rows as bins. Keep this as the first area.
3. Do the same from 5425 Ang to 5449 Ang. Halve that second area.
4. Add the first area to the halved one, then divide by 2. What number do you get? 30.7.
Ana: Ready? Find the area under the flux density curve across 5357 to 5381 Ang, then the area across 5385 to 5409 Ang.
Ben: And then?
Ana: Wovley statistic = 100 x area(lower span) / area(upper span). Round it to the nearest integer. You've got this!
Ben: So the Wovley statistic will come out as 103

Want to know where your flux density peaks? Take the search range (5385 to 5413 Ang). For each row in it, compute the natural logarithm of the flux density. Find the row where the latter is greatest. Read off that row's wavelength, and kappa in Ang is 5399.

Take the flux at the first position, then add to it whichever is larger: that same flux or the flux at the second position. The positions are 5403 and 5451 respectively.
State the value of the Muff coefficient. 26.2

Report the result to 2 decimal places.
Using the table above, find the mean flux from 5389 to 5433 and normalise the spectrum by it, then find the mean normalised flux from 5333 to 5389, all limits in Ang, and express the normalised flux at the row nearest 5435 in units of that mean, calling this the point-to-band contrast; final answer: 0.98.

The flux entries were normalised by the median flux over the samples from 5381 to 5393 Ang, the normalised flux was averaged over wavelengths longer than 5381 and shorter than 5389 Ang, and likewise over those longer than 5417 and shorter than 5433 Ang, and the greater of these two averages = 1.03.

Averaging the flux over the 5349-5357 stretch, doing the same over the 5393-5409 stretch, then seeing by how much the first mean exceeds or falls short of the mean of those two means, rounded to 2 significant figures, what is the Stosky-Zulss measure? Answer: 0.37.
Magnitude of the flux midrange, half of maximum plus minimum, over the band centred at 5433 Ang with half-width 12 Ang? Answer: -2.80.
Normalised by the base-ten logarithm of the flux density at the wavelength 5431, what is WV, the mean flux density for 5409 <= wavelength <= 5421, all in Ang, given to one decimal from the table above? 11.6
